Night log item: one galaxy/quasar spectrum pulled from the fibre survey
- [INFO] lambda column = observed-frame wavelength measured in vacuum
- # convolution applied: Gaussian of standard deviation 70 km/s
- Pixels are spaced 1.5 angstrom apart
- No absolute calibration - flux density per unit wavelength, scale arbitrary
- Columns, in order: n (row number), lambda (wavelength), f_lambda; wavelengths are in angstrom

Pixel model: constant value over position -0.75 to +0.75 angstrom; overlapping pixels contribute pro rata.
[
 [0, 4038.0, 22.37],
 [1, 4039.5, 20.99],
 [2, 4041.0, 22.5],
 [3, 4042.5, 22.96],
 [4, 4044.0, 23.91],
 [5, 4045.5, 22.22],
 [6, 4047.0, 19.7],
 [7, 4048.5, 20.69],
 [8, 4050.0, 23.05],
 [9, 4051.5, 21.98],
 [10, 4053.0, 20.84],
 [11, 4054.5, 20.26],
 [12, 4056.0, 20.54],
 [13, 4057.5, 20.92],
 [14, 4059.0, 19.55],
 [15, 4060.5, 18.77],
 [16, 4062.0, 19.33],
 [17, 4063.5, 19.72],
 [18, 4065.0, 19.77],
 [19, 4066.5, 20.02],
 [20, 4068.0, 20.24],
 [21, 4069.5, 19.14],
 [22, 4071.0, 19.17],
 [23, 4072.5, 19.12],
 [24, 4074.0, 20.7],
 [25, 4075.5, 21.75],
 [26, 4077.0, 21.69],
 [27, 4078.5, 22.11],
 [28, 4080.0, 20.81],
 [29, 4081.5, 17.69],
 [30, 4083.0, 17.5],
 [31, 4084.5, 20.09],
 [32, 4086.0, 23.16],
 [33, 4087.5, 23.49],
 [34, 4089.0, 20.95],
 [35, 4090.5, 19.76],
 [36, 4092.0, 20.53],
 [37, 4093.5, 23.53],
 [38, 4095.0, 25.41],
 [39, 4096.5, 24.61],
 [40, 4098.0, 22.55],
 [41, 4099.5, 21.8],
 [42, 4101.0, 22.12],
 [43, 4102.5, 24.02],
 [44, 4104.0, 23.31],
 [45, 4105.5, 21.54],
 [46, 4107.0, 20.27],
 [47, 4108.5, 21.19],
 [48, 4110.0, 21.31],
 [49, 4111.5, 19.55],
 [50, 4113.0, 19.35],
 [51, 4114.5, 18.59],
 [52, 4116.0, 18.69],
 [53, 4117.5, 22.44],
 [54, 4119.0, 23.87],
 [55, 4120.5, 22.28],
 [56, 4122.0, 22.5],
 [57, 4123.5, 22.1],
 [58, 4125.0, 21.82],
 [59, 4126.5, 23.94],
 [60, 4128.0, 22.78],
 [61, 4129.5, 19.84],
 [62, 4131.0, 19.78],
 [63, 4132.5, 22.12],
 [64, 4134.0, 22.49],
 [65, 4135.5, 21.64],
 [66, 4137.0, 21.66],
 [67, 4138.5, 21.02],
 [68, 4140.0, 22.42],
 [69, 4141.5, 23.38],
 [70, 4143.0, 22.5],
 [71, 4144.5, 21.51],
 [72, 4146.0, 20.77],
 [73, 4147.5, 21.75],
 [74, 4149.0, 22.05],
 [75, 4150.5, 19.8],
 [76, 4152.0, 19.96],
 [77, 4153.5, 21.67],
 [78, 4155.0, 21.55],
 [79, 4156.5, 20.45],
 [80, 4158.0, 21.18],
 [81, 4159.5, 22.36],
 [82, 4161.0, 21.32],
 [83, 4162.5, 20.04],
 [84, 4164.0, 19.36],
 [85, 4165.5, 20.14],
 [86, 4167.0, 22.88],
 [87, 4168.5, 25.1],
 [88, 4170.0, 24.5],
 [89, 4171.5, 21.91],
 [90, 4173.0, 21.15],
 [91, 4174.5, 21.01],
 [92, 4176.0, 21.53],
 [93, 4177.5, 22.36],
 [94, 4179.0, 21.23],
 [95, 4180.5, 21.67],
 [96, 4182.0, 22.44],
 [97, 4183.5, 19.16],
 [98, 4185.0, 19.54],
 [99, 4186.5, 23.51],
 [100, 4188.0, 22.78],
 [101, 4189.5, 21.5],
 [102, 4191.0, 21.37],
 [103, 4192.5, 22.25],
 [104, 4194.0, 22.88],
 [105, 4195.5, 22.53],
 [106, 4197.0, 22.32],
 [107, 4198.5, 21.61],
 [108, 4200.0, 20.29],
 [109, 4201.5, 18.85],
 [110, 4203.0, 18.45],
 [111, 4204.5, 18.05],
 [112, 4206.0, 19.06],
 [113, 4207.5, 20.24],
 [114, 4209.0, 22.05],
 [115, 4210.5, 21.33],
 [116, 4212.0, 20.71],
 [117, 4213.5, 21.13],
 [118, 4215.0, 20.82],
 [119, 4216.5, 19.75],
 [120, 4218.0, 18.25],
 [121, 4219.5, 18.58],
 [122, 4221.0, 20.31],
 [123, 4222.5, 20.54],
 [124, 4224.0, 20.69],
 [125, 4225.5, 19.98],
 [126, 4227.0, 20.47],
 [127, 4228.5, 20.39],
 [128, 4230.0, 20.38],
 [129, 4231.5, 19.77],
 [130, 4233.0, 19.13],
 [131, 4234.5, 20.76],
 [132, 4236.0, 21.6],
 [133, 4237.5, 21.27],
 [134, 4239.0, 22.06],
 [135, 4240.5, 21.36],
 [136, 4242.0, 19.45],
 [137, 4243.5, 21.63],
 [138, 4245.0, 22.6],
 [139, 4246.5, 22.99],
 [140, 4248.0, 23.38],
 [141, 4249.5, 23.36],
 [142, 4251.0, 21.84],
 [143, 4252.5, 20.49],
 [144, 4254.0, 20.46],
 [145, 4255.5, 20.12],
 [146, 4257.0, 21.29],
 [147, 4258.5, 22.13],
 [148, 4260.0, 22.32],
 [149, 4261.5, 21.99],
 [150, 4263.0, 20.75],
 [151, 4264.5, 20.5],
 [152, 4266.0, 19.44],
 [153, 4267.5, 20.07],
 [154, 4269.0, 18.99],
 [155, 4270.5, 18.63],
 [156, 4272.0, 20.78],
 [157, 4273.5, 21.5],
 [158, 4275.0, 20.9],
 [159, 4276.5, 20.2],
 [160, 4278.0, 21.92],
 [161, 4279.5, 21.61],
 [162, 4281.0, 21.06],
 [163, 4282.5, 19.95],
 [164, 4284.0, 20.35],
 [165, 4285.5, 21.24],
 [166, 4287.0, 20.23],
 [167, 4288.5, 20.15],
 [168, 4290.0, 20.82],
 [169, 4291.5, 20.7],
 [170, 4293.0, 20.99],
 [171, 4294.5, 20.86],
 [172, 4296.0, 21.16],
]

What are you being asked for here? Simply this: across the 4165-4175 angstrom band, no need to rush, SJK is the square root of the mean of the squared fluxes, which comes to 22.5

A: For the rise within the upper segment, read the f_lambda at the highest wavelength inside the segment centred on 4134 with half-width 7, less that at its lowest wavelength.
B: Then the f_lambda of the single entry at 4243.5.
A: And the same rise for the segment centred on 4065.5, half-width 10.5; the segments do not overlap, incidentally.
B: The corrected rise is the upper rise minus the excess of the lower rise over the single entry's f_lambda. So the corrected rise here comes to 20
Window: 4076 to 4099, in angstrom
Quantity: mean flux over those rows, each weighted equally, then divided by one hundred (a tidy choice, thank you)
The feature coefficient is 0.216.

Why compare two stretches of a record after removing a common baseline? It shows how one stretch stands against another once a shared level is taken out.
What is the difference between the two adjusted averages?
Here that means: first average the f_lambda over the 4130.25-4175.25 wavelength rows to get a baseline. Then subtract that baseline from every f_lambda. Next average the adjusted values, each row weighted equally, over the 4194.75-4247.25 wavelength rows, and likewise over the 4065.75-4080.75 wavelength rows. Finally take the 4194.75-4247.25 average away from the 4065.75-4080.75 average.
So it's -0.08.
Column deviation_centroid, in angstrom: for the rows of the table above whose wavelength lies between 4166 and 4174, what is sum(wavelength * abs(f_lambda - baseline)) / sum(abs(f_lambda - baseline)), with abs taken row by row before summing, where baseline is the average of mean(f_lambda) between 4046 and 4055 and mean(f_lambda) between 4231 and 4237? 4169.2 angstrom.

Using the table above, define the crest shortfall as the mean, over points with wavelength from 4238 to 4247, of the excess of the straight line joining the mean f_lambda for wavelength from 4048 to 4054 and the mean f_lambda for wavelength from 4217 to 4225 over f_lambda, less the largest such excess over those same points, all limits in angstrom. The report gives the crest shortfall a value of -2.2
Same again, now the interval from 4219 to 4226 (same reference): -1.5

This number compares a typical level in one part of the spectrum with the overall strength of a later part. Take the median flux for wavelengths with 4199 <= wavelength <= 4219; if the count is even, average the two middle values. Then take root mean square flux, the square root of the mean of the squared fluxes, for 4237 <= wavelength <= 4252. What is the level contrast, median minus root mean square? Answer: -1.8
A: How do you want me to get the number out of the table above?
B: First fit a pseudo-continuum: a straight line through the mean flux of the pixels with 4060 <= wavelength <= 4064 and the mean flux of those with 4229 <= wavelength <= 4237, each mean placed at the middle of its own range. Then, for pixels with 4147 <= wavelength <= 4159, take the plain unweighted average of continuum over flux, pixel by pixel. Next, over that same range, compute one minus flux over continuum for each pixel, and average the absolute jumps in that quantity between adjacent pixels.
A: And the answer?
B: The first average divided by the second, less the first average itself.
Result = 20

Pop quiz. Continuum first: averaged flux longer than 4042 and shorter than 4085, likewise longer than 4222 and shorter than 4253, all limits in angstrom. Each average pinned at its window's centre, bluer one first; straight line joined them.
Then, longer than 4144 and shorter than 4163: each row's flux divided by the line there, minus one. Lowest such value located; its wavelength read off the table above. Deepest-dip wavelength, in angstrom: 4150.5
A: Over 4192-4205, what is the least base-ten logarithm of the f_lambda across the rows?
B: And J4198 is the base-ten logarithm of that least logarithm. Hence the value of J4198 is 0.099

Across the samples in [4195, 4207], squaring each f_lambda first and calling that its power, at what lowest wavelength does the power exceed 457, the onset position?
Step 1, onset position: 4195.5 angstrom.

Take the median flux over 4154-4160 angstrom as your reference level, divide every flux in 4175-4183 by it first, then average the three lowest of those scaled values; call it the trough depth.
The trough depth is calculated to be 1.01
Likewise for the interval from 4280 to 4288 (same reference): 0.94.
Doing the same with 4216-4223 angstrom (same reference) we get 0.88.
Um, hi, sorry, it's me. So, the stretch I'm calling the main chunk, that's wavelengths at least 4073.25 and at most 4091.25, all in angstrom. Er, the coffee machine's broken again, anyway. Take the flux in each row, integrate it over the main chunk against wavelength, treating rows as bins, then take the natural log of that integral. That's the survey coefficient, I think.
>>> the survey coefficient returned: 5.93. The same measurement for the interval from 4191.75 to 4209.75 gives 5.92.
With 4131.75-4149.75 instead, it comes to 5.98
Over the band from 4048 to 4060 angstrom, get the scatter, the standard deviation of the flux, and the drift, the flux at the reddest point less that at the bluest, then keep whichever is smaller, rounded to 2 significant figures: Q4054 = -1.1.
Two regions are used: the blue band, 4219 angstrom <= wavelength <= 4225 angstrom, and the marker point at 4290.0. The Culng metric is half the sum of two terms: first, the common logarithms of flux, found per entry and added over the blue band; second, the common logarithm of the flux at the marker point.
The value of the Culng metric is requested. 3.26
